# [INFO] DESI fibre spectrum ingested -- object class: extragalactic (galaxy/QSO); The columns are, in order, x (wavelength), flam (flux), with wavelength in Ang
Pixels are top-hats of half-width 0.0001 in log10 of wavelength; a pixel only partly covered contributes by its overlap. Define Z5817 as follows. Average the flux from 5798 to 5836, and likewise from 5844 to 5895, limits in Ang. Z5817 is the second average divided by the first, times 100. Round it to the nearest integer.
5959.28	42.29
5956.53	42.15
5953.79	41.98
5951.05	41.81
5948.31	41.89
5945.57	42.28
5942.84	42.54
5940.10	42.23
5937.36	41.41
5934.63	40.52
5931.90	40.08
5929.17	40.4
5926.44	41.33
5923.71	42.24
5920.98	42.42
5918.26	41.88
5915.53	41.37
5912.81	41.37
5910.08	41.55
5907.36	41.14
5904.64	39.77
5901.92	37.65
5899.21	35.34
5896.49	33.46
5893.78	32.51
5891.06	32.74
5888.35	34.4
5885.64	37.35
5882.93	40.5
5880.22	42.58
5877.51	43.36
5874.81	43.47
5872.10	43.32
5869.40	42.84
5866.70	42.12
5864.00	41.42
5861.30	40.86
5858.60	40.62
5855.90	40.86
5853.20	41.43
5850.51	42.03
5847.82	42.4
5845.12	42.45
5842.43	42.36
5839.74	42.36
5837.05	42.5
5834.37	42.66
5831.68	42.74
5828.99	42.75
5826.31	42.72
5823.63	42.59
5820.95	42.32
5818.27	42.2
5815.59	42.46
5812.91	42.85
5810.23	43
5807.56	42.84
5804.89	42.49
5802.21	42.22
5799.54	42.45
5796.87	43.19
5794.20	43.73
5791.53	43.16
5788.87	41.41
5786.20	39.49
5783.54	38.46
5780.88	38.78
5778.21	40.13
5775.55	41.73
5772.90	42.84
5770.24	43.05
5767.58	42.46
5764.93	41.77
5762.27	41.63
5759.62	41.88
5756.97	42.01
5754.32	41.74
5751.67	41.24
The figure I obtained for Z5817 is 95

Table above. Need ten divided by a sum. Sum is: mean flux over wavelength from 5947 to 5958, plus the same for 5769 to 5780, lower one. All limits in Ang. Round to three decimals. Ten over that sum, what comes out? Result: 0.119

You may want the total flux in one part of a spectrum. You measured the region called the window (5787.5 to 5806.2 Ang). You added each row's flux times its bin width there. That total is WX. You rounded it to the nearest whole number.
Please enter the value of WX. 797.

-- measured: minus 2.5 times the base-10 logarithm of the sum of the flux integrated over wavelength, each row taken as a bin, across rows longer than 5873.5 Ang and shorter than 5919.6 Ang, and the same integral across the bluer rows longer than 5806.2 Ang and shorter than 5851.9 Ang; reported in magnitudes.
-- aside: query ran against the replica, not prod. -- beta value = -8.93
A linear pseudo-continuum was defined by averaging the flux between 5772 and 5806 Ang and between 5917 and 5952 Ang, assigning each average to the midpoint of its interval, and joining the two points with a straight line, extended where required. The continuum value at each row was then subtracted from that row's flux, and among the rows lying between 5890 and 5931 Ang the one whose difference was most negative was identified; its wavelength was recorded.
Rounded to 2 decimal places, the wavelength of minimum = 5893.78 Ang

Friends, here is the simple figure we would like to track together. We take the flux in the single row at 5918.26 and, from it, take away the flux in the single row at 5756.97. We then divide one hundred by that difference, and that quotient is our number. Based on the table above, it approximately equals -769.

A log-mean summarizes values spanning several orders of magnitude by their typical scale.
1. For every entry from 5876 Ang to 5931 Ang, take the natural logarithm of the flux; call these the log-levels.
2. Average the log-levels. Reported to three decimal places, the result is 3.664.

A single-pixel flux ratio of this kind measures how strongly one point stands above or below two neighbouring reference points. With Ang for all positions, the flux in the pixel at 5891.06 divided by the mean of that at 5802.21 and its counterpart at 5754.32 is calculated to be 0.78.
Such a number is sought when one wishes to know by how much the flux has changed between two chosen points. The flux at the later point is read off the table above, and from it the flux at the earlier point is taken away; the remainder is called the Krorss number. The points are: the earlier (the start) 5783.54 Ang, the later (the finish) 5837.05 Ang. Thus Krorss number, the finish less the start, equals 4.0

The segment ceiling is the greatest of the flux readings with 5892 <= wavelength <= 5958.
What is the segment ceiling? 42.54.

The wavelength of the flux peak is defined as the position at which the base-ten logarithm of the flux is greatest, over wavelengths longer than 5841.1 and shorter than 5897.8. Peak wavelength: 5874.81 Ang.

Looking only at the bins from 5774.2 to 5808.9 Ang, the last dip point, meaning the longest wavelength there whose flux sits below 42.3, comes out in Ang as 5802.21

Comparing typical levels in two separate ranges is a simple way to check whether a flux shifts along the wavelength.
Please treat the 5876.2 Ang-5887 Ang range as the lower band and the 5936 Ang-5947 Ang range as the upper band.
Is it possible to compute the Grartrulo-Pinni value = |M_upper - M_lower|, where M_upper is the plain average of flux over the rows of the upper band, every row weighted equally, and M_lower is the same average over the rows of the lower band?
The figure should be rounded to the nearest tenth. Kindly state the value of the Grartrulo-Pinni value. 1.2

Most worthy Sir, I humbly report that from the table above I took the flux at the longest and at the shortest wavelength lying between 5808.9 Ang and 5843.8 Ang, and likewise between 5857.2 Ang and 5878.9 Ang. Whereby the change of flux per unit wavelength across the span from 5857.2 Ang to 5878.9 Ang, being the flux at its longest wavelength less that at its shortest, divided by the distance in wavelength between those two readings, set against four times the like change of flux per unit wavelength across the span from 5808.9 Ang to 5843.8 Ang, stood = -1.8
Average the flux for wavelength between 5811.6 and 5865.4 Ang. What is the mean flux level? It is 42.1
